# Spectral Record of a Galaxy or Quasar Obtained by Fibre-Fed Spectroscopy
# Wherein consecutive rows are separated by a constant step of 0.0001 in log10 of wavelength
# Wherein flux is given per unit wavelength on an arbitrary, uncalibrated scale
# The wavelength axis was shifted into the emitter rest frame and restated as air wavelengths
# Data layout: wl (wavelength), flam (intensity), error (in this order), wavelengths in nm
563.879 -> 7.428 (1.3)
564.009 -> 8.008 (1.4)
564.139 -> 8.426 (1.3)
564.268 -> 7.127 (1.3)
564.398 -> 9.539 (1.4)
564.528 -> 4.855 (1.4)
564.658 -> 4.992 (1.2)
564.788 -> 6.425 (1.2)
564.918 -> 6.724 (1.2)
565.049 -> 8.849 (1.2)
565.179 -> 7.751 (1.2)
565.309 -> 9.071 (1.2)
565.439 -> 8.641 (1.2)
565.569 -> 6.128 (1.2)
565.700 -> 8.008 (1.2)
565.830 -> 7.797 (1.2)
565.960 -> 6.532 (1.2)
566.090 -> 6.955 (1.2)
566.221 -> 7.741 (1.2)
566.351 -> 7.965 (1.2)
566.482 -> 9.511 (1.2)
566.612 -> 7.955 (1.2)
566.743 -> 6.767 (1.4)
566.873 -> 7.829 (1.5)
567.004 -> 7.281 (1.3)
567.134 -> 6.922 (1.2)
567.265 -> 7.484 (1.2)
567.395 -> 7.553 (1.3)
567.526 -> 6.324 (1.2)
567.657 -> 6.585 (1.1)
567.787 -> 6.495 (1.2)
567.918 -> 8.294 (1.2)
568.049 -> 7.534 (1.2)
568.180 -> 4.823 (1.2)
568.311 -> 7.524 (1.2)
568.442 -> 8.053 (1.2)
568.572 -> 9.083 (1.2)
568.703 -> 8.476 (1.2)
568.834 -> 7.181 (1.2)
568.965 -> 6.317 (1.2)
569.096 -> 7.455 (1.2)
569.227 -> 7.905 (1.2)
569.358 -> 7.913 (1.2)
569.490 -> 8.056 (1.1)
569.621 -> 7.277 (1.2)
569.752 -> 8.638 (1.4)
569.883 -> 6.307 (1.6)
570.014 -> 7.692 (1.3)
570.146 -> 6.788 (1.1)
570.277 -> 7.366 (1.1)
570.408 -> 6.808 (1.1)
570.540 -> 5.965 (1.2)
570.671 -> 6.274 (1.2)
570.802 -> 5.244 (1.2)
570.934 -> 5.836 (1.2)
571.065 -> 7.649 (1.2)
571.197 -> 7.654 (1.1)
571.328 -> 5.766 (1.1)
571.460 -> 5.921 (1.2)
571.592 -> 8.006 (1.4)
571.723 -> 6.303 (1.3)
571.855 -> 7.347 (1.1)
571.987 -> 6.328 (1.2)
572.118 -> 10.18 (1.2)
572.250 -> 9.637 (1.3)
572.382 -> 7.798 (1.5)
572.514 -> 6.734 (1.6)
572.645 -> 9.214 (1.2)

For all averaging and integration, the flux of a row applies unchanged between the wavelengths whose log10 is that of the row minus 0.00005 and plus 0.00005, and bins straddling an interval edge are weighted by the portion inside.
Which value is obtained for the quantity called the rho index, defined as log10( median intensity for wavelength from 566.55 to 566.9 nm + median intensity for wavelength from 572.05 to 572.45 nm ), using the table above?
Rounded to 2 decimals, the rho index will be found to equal 1.24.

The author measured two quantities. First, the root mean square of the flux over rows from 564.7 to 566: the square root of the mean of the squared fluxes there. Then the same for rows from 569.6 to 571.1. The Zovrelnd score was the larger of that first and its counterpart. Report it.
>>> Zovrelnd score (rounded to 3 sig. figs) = 7.66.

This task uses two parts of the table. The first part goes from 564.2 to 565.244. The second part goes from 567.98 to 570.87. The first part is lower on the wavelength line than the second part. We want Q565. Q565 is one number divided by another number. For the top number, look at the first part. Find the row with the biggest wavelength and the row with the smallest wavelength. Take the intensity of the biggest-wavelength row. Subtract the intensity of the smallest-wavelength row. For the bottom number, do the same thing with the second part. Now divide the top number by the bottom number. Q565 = -0.3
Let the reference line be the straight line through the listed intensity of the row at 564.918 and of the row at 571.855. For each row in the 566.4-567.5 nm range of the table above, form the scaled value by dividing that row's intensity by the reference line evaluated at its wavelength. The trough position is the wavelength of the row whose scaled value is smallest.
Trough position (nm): 566.743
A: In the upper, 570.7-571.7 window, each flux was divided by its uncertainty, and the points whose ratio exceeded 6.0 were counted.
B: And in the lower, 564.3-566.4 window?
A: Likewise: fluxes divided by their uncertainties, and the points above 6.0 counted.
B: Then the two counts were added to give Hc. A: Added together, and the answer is 11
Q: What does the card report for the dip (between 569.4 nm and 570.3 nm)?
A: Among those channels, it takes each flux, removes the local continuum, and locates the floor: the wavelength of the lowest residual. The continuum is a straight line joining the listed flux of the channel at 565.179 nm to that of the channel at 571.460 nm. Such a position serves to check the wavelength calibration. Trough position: 569.883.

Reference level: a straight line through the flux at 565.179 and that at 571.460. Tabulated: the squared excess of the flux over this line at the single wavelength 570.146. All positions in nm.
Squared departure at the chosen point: 0.2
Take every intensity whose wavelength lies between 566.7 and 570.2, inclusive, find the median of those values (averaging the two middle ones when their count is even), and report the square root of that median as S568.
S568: 2.74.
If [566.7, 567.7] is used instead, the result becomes 2.66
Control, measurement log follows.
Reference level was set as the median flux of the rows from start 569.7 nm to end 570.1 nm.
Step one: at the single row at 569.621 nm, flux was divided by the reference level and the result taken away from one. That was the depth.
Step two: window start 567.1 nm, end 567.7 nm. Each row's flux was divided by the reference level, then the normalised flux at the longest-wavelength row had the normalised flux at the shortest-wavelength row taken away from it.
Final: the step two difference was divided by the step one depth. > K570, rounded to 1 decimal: -0.8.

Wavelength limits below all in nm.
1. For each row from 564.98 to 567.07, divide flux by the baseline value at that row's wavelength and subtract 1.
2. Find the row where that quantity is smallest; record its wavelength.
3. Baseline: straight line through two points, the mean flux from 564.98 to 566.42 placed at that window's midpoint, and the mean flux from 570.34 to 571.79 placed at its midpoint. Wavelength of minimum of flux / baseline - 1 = 565.569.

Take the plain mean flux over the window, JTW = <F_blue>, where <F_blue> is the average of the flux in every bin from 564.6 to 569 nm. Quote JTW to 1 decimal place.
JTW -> 7.4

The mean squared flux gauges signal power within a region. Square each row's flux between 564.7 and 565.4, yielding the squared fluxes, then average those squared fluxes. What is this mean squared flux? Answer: 61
